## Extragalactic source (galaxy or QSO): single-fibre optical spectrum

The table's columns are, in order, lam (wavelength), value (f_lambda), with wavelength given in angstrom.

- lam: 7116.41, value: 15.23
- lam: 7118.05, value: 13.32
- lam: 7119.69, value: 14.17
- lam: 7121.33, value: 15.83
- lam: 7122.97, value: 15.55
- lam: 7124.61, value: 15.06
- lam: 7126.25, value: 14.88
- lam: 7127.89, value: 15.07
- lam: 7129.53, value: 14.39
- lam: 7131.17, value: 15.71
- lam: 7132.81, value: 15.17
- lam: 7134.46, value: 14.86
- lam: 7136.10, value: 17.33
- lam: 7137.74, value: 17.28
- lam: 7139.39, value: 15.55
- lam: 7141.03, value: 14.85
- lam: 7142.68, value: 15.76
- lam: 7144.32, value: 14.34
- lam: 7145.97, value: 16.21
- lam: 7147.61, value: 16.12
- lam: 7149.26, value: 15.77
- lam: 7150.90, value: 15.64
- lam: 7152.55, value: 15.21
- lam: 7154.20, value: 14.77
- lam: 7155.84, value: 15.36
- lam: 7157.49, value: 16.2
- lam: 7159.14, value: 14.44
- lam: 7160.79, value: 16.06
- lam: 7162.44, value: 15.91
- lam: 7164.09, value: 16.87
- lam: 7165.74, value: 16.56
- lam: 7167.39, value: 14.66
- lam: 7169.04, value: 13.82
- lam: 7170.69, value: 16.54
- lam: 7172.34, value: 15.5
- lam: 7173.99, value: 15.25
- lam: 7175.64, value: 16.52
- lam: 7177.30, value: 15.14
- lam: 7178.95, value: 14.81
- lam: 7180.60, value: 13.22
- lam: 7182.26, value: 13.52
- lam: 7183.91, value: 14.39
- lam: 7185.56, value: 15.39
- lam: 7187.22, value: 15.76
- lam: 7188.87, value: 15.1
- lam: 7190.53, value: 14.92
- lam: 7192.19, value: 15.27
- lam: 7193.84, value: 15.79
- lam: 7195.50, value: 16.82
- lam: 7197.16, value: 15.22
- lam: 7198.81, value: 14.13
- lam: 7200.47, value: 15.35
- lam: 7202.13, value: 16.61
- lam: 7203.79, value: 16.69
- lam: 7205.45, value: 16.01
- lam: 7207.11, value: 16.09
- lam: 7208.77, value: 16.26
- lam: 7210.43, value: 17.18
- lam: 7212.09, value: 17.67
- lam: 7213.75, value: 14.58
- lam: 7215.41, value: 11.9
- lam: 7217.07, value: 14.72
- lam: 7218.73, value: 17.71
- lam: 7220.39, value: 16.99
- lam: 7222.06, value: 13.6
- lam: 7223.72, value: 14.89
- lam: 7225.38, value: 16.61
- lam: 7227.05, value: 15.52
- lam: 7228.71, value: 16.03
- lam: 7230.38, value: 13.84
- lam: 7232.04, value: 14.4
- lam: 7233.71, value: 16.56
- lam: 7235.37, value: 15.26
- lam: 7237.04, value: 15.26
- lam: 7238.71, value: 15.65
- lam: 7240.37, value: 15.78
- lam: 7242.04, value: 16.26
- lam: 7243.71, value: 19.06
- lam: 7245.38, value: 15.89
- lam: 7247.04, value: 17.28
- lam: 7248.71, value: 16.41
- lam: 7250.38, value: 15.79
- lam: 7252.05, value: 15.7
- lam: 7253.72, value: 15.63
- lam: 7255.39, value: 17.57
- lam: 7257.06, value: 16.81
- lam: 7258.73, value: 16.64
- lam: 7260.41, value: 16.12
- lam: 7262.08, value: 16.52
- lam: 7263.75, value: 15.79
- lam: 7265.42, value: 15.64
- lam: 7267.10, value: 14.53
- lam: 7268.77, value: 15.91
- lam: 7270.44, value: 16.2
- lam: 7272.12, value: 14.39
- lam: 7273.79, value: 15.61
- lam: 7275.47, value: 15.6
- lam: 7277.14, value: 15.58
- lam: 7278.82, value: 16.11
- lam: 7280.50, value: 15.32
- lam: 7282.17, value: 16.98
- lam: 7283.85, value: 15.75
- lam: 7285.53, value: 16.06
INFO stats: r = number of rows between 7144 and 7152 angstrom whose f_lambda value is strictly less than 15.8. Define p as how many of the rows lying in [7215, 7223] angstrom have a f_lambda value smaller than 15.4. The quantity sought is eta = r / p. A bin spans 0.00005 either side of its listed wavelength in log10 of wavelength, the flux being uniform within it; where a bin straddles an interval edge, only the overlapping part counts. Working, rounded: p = 3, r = 3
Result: 1.0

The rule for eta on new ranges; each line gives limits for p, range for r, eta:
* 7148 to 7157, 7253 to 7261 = 0.3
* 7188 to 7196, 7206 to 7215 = 0.3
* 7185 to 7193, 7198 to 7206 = 0.5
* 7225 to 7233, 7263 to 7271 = 1.5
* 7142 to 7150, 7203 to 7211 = 0.0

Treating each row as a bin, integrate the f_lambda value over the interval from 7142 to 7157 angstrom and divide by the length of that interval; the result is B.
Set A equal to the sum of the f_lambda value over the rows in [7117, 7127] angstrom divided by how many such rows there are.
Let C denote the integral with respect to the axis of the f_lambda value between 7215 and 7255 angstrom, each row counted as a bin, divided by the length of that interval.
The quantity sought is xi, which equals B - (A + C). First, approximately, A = 14.8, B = 15.5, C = 15.8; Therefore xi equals -15.1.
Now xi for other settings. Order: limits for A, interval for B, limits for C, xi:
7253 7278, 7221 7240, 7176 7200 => -15.6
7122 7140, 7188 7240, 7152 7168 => -15.6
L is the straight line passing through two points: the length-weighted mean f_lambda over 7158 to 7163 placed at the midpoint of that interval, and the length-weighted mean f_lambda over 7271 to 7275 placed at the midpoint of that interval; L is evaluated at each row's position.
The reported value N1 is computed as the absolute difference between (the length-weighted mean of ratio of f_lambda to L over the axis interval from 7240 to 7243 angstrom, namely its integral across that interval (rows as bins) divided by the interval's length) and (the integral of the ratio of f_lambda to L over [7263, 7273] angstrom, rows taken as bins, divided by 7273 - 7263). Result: 0.04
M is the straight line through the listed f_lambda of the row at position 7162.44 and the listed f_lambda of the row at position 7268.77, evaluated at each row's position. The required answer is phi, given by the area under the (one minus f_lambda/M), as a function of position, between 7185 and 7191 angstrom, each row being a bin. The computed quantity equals 0.2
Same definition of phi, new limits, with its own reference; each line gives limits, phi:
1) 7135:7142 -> -0.1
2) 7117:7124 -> 0.5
